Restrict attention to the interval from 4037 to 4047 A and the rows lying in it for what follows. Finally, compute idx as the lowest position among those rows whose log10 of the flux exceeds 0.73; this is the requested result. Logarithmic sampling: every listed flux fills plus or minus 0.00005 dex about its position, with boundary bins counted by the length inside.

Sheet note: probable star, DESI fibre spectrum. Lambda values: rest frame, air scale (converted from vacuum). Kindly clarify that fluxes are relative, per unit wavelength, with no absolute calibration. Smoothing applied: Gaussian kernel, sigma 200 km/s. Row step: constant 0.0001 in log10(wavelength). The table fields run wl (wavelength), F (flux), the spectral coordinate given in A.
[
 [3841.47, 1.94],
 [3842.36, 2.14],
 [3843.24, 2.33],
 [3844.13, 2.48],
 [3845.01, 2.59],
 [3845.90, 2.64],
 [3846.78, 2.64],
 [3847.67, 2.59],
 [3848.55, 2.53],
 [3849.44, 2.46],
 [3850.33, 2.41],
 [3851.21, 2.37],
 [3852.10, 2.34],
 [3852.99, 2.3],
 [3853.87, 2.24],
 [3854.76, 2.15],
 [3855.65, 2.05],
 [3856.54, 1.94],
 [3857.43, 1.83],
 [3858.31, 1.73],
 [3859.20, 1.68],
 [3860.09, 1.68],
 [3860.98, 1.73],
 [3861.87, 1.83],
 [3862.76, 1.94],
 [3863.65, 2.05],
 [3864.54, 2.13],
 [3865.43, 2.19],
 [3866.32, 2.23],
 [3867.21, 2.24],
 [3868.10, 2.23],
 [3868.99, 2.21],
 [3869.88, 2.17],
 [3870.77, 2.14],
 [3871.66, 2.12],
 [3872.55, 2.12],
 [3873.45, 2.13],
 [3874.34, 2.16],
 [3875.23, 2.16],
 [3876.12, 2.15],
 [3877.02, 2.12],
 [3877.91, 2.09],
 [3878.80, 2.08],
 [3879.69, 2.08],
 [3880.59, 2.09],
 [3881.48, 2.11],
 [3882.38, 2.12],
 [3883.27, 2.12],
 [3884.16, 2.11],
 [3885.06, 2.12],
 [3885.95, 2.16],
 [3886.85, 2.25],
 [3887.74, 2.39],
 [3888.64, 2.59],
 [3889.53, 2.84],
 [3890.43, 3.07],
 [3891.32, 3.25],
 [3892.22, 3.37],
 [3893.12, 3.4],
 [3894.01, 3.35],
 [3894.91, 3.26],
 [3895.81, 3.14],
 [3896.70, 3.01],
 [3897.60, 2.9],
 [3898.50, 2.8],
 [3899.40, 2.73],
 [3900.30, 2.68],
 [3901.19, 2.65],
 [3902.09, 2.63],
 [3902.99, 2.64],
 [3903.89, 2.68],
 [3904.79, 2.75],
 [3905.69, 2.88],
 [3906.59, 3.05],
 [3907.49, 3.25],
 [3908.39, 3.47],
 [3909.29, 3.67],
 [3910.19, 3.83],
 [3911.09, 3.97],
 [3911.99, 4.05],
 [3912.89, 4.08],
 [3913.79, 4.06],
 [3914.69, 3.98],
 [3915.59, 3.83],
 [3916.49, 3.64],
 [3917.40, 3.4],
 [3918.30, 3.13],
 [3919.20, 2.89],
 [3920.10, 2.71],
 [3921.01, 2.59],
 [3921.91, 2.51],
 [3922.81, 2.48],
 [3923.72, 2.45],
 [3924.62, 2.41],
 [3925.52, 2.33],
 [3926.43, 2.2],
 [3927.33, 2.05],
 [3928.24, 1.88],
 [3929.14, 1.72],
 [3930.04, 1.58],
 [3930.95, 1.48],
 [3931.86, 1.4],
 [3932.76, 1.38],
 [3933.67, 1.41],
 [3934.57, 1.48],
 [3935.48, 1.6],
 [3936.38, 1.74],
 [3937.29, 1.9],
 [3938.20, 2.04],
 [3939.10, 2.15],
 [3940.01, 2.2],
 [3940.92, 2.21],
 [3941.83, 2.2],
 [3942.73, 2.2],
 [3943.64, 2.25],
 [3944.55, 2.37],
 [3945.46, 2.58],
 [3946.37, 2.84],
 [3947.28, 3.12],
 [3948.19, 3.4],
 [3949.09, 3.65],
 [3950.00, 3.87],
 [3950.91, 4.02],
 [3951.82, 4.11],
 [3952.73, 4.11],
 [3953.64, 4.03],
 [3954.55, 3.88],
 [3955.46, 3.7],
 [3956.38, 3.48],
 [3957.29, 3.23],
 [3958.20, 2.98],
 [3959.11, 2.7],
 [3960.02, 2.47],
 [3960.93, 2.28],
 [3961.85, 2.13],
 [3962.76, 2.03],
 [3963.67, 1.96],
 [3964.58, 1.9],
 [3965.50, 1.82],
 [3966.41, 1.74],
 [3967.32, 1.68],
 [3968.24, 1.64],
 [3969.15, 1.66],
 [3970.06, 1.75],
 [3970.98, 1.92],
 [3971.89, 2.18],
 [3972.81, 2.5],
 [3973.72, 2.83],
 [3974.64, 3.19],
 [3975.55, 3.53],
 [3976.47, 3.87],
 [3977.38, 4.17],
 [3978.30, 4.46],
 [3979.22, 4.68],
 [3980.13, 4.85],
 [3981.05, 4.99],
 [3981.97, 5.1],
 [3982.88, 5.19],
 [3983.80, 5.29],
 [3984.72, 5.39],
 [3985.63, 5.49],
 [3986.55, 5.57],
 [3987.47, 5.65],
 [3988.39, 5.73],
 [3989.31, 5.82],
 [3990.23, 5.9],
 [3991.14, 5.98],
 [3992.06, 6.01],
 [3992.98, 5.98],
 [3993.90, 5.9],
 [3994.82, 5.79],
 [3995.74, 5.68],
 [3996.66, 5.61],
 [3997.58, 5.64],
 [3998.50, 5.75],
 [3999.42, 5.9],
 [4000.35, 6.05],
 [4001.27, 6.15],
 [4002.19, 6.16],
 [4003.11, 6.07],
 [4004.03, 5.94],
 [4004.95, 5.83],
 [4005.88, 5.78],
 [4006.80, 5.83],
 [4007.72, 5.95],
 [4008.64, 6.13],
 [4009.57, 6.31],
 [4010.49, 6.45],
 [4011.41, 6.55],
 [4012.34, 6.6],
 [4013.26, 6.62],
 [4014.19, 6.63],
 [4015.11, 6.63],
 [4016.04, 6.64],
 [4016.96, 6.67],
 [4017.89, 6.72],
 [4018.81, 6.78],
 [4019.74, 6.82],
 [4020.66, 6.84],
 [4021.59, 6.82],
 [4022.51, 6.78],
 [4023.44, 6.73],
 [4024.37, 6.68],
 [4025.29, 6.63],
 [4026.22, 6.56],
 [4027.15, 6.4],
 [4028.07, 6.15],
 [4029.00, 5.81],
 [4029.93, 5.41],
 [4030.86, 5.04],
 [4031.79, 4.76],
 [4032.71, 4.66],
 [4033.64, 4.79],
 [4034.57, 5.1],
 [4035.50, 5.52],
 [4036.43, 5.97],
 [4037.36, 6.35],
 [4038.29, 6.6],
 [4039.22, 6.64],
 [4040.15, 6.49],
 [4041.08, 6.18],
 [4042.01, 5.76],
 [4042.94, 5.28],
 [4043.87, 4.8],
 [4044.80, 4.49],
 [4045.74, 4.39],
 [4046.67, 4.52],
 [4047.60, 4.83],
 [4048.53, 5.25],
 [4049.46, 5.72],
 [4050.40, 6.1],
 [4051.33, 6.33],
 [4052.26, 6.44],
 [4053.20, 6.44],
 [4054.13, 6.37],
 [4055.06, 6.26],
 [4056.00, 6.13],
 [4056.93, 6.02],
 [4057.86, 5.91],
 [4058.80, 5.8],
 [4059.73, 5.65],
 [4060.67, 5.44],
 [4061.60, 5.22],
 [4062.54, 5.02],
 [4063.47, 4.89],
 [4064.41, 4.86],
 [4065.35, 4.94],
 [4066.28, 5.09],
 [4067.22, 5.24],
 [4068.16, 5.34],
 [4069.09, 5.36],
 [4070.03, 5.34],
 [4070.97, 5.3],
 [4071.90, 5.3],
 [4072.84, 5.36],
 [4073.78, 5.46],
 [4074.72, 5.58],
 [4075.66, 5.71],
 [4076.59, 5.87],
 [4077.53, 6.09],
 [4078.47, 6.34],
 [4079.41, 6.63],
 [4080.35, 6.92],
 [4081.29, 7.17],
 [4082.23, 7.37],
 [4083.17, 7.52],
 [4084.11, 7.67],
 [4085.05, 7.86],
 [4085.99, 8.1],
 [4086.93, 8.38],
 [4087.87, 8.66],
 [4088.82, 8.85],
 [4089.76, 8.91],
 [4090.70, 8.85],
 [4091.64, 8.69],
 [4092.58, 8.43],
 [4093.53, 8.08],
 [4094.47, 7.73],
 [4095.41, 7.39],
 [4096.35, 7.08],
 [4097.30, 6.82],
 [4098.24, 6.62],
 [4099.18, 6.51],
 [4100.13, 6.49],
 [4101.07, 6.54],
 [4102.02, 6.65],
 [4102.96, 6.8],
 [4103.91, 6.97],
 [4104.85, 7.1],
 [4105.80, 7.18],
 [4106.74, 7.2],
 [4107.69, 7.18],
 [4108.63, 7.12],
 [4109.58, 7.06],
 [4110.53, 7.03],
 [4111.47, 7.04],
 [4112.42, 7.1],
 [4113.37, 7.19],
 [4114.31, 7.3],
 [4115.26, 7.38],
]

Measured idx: 4037.36 A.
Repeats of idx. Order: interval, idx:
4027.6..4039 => 4028.07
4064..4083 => 4073.78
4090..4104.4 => 4090.70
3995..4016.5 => 3995.74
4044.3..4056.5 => 4049.46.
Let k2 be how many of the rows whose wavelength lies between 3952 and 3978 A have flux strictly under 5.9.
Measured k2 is 28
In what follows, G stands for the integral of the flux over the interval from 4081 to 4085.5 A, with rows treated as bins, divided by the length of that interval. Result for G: 7.5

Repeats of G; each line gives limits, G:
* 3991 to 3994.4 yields 6.0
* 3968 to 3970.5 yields 1.7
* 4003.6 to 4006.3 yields 5.8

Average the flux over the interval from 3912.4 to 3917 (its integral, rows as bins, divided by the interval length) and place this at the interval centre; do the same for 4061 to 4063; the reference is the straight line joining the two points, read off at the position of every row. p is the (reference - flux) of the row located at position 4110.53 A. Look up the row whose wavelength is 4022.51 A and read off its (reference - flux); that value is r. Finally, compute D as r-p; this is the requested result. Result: -0.5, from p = -1.5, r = -2.0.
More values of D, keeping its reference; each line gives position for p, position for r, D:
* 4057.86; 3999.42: -0.5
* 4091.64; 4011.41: 1.5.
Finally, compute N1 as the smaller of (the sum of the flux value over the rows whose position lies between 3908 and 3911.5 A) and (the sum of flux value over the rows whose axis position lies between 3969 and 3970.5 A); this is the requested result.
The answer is 3.4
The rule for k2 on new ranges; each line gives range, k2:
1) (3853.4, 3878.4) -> 28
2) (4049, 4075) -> 19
